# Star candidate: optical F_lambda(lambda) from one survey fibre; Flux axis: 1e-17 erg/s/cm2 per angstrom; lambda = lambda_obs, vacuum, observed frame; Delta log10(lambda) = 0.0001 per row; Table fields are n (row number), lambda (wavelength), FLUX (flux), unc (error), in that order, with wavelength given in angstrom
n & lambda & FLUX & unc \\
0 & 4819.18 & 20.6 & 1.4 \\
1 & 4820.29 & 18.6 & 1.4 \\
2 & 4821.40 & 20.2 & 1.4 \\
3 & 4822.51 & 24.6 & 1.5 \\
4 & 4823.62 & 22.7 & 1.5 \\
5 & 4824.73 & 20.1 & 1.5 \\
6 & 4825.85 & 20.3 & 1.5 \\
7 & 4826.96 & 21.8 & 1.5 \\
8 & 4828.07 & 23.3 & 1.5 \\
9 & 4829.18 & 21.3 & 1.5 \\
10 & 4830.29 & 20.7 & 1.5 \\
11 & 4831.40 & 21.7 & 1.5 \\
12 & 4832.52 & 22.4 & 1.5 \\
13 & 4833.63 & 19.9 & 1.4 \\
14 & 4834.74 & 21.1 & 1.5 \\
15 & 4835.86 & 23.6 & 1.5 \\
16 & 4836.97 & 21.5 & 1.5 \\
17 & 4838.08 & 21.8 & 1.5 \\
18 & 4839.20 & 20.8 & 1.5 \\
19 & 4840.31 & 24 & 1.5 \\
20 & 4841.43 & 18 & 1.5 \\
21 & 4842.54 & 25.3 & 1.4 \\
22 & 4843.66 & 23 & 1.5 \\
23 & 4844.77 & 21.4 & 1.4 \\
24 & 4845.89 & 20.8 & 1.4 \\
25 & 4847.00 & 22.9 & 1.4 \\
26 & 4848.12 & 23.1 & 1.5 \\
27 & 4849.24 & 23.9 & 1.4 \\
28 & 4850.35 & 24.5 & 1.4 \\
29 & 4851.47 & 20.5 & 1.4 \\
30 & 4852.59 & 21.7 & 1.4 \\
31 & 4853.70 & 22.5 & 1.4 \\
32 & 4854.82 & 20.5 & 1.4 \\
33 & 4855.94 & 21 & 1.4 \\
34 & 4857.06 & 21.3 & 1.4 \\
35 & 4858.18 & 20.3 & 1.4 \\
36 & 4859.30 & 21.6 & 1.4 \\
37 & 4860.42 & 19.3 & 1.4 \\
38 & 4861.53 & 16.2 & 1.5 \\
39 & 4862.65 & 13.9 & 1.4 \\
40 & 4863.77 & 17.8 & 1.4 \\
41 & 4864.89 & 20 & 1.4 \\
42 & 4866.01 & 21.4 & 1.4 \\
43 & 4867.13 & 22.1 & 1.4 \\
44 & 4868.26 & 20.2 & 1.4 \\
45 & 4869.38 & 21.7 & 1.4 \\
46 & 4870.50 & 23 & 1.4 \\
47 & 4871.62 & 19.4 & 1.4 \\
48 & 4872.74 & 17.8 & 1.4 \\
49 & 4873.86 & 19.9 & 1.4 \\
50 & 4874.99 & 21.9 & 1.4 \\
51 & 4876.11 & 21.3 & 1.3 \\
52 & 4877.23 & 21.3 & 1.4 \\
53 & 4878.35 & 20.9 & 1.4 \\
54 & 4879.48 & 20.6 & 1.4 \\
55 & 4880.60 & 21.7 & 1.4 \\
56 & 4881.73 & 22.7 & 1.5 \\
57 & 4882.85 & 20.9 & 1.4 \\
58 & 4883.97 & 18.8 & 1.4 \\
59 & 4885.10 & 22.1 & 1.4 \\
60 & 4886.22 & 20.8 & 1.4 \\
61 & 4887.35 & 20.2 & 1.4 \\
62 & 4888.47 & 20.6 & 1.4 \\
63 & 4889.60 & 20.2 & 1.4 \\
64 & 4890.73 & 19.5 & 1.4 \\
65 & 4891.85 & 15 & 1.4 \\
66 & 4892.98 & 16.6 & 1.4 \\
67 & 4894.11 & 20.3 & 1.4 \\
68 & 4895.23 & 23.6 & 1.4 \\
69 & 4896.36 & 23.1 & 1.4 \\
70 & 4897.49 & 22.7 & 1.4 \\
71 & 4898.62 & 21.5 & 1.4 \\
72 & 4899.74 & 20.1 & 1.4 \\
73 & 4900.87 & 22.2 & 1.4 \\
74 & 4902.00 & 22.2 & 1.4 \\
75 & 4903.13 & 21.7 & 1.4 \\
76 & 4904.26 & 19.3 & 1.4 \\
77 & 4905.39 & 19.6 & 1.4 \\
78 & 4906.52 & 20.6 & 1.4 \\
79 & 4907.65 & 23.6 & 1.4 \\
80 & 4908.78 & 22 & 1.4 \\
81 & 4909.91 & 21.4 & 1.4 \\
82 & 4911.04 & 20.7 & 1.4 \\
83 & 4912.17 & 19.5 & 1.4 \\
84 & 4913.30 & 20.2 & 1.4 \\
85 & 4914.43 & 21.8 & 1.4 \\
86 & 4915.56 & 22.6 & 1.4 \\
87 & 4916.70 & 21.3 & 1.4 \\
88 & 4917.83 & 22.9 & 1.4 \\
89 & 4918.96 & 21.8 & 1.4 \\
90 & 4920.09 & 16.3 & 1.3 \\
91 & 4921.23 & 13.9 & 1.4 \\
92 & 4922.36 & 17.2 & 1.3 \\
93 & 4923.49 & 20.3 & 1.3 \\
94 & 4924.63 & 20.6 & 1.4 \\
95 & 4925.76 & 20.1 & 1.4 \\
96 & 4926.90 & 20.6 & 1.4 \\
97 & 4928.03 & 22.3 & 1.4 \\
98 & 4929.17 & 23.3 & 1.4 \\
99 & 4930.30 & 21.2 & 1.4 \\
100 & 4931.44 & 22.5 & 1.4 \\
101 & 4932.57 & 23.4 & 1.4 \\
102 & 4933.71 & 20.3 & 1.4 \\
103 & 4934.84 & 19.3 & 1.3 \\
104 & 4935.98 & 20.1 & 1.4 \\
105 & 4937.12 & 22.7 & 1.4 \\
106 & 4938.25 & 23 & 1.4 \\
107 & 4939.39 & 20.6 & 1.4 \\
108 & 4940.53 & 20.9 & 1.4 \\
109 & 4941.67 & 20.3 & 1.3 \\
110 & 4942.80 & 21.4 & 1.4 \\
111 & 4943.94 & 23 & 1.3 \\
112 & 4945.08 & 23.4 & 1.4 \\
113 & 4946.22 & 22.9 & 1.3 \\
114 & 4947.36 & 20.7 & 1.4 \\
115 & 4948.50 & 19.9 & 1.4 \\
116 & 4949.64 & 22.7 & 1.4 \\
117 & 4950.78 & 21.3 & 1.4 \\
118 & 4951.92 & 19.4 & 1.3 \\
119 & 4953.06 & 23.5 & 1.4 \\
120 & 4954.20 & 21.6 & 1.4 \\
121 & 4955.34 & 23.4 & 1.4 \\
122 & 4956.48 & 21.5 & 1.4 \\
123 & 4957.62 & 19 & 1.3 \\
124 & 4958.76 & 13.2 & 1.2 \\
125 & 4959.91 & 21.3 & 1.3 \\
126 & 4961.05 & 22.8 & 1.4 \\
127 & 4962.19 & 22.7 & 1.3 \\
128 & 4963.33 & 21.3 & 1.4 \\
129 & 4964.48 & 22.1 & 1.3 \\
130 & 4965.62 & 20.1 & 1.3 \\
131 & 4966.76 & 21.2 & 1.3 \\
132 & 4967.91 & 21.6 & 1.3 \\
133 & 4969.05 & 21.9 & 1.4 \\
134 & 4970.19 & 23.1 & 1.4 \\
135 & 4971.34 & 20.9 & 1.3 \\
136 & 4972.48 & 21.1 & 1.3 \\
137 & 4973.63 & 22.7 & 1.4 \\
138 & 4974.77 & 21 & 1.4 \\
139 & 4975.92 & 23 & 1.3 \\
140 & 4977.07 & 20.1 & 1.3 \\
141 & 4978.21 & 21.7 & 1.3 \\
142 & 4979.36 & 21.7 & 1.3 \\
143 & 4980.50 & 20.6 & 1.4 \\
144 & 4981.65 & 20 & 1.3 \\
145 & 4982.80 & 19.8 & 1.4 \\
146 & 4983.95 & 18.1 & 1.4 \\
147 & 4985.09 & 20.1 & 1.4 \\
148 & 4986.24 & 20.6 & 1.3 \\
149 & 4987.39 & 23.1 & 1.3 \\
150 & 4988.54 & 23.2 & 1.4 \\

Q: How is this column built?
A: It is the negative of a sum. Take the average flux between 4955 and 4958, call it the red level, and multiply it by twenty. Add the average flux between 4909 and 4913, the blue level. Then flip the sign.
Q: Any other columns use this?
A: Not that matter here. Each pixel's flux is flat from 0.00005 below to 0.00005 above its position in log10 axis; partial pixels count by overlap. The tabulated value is -447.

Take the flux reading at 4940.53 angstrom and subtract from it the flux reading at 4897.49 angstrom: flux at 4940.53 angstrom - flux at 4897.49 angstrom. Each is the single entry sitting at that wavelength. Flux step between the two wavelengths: -1.8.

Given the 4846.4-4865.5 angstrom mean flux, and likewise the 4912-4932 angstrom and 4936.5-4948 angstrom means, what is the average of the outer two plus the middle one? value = 41.7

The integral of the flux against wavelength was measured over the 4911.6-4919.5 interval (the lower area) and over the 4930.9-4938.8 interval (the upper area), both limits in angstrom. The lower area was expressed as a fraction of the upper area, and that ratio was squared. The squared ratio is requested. 0.98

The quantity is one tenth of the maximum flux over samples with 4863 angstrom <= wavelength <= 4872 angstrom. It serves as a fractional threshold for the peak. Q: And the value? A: 2.30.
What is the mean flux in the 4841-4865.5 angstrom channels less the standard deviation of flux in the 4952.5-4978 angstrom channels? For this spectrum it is 18.8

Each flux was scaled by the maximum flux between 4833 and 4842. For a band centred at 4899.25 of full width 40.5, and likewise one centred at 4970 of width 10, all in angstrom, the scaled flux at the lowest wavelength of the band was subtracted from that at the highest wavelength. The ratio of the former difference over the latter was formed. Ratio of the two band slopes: 1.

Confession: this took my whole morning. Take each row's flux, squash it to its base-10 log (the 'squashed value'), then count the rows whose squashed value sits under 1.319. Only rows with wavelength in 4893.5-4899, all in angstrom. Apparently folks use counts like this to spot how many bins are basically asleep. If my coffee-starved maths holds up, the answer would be 1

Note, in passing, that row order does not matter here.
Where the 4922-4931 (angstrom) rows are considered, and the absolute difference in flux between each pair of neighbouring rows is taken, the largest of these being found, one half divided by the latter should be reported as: 0.161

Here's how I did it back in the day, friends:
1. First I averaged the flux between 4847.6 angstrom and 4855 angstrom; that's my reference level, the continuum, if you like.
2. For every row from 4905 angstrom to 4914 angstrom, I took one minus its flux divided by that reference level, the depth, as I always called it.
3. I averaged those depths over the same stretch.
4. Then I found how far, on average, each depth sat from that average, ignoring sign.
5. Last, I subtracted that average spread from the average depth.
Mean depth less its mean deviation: 0.02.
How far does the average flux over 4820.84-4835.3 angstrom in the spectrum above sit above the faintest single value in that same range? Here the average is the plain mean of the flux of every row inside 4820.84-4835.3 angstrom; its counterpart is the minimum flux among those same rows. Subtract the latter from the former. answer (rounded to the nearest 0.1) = 1.6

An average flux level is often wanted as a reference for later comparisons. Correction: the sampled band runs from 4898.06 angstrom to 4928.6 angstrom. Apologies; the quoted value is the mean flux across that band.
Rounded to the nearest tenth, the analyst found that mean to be 20.6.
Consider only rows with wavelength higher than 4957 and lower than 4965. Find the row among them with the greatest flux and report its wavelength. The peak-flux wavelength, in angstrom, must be 4961.05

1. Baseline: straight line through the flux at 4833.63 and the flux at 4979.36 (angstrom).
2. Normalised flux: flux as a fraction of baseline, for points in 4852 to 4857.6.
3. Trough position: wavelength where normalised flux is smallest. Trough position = 4854.82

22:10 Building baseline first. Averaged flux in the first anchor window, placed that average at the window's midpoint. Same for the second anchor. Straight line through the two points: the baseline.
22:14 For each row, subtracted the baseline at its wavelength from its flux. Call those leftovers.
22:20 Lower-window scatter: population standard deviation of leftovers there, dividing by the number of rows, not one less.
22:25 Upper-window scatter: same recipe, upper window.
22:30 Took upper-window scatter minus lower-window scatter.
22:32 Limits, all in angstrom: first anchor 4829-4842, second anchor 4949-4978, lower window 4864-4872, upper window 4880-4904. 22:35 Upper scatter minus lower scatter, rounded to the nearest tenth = 0.8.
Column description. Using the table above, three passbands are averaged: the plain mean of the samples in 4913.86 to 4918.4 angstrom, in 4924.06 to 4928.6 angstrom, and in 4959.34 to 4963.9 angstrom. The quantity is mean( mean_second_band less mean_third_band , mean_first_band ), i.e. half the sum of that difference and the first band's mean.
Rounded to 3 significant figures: 10.5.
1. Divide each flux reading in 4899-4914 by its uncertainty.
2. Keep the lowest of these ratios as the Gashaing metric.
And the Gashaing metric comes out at 13.8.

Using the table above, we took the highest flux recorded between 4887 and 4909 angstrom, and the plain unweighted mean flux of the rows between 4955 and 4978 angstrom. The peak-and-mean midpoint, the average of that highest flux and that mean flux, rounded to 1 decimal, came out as 22.4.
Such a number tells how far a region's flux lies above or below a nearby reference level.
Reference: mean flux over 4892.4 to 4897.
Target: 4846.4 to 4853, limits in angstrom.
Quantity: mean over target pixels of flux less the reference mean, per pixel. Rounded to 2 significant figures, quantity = 1.9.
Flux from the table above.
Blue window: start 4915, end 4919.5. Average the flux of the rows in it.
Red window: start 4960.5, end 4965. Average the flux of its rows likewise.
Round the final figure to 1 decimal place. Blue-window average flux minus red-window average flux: -0.1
